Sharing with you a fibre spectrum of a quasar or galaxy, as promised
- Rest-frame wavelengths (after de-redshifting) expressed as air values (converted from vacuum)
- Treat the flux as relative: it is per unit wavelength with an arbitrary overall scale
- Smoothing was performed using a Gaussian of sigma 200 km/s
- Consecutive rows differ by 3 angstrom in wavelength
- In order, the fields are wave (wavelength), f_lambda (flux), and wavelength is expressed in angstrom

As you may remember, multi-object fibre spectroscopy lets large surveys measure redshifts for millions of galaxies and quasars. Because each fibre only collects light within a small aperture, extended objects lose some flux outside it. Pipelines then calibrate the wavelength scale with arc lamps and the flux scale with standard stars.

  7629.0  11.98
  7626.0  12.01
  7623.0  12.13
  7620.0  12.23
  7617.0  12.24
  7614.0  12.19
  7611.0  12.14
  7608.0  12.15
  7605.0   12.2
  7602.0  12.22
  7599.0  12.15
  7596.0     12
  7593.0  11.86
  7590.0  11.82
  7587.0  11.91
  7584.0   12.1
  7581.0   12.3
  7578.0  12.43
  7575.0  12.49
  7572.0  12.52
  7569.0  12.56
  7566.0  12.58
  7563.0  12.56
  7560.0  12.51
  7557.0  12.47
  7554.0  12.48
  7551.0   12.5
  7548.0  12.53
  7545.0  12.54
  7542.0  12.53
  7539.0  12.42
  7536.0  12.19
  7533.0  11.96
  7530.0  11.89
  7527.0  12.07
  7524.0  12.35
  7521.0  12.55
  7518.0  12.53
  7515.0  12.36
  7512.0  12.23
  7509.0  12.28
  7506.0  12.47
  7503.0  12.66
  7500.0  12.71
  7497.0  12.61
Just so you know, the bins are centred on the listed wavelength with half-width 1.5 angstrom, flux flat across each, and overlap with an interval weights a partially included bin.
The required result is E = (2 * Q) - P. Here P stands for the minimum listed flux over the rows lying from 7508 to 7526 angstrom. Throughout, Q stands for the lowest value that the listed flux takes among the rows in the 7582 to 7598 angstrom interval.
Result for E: 11.4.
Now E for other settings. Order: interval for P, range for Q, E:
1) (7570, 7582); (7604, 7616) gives 12.0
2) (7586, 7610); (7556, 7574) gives 13.1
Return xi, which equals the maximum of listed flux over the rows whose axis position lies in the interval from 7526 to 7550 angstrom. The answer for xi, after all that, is 12.54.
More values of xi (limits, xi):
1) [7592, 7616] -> 12.22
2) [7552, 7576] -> 12.58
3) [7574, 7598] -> 12.49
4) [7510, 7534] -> 12.55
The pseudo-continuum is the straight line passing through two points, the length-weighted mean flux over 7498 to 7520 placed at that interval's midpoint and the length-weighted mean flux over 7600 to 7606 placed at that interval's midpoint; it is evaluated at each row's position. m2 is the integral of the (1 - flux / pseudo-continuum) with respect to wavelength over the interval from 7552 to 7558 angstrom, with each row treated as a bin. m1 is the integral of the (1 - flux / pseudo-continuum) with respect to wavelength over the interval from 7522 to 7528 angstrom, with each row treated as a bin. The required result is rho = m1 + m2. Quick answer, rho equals 0.0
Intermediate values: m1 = 0.08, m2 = -0.07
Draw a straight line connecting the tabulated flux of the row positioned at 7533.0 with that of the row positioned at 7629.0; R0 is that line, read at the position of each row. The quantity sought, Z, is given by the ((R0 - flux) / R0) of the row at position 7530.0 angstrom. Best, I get 0.006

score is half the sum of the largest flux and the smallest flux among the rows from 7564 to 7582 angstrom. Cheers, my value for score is 12.4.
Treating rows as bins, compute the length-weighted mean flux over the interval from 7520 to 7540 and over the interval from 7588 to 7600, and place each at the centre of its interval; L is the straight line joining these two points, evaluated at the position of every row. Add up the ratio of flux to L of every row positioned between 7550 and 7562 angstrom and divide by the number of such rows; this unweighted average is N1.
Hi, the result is 1.03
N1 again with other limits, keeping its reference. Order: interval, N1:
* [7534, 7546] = 1.02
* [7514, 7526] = 1.02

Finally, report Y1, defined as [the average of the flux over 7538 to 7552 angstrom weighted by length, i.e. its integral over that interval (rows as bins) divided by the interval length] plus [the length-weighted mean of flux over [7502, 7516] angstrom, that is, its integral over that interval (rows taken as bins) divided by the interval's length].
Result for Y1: 24.9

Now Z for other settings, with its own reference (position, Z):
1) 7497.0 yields -0.055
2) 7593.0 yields 0.009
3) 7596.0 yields -0.002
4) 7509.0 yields -0.027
